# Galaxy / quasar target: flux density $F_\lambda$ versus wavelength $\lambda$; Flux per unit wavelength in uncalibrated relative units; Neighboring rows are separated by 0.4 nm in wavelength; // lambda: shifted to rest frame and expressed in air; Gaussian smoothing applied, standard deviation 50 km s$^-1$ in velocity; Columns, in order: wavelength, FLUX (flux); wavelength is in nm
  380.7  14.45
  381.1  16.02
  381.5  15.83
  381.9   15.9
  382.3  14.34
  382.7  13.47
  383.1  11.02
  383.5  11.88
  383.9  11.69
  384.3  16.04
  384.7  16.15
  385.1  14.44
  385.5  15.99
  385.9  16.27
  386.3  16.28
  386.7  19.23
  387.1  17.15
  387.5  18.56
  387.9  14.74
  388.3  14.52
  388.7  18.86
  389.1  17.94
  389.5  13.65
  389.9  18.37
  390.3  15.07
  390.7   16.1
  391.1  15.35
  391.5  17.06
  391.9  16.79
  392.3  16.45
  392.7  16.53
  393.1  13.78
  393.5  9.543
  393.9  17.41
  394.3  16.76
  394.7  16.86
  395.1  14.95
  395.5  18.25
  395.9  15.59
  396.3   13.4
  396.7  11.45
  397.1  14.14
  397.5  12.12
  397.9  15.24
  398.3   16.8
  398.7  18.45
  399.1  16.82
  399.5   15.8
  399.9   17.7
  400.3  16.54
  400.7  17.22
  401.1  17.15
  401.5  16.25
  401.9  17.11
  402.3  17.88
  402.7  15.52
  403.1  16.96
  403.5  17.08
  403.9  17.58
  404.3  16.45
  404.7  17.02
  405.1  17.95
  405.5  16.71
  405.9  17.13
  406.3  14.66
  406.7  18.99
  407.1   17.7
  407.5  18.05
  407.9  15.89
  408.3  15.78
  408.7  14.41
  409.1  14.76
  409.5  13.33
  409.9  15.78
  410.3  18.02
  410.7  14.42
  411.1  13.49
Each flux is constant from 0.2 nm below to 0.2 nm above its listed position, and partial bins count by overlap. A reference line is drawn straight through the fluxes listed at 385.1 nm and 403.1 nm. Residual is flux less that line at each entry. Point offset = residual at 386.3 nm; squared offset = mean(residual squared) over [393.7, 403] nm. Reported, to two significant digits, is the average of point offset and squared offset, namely 2.4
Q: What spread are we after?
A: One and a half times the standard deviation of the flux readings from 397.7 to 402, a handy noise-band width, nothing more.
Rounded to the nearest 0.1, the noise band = 1.3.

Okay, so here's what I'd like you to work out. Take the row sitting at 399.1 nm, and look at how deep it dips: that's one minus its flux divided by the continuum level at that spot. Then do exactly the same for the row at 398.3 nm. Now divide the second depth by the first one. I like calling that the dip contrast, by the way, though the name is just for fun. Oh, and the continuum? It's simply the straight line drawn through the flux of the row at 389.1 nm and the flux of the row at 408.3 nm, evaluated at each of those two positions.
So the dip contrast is -21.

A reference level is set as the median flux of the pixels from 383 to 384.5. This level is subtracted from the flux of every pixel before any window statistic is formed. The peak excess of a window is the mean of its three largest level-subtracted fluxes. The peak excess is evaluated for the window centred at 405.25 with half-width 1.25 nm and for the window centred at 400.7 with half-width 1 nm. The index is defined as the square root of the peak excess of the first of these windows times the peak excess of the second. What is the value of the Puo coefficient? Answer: 5.6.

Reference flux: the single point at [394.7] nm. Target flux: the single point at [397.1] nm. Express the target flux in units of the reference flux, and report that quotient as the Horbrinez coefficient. 0.84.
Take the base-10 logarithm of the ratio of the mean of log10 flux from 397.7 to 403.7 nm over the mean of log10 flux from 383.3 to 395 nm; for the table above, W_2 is 0.011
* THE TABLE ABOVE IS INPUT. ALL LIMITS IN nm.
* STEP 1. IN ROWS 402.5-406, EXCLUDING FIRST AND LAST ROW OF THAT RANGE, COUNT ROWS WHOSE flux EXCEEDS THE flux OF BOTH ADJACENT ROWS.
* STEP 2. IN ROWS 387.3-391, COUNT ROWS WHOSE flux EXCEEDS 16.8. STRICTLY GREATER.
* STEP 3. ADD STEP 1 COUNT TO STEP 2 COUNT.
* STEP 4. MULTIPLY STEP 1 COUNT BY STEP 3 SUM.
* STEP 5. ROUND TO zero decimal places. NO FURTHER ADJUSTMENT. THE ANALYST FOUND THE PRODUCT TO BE 12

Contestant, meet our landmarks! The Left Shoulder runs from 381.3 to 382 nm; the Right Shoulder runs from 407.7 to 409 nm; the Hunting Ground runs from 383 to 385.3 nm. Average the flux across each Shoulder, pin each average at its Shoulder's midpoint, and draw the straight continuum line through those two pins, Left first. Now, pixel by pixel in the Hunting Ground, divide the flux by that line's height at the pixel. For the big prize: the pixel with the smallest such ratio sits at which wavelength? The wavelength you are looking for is 383.1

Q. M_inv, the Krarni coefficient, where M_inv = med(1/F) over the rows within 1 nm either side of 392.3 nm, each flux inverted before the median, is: 0.0605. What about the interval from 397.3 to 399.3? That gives 0.0595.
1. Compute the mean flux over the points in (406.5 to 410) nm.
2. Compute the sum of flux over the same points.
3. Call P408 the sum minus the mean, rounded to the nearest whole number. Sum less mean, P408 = 129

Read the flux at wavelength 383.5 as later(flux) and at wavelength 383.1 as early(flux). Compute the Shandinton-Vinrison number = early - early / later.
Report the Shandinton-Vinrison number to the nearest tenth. 10.1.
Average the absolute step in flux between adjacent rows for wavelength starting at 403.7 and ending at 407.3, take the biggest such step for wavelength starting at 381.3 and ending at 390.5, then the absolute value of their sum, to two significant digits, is 6.3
